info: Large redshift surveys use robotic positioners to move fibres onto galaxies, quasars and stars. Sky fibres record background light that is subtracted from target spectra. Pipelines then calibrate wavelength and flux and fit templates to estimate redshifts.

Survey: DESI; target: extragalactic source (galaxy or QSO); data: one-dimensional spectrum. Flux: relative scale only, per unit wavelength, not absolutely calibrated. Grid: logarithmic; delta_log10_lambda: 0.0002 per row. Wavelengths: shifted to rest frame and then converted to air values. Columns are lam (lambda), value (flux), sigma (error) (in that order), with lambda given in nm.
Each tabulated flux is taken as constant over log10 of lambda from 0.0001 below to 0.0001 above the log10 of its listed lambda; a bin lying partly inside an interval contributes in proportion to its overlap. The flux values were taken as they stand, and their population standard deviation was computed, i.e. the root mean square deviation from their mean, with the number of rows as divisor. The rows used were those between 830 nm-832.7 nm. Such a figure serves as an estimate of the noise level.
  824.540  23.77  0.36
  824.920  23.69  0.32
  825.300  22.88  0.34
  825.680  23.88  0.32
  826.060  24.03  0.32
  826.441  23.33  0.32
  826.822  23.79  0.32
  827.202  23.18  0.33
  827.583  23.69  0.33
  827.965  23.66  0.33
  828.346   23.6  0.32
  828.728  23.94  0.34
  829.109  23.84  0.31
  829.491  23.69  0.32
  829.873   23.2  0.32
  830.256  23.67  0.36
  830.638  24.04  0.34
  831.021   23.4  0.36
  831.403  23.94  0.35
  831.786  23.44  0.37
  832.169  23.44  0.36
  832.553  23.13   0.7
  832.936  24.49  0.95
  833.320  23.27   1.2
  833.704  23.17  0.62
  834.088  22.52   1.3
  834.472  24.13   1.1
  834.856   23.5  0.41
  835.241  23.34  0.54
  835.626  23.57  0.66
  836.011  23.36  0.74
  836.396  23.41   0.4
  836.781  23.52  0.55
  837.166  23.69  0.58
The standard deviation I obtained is 0.30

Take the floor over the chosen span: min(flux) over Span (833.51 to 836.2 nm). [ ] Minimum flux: 22.52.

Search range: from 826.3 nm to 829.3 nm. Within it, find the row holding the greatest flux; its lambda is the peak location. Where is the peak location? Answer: 828.728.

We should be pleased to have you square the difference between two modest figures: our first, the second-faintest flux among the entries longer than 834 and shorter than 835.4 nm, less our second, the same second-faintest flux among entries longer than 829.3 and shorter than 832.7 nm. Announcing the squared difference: 0.020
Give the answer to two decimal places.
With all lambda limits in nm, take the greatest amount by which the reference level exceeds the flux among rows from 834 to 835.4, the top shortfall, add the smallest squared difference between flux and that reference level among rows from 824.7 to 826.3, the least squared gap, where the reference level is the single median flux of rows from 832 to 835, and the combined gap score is 0.95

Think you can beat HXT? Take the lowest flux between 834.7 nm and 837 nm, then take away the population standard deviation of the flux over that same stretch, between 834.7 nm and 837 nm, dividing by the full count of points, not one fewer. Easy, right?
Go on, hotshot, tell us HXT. 23.3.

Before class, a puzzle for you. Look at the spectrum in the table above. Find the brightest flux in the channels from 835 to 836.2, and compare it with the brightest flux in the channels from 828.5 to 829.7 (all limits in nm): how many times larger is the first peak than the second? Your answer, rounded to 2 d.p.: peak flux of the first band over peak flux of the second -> 0.98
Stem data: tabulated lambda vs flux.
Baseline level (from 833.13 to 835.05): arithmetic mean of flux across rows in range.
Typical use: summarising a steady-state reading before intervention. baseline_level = 23.3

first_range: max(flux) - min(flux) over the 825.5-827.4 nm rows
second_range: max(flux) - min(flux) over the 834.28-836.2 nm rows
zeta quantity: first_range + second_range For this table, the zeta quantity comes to 1.6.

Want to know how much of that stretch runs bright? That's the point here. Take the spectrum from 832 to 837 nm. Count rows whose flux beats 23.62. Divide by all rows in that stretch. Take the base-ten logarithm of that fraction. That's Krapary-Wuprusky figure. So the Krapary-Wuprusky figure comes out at -0.81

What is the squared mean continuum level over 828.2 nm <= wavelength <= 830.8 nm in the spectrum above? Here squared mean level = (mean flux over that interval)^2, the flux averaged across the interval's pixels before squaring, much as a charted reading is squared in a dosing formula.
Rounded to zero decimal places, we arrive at 562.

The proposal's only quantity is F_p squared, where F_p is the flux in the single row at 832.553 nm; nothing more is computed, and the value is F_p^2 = 535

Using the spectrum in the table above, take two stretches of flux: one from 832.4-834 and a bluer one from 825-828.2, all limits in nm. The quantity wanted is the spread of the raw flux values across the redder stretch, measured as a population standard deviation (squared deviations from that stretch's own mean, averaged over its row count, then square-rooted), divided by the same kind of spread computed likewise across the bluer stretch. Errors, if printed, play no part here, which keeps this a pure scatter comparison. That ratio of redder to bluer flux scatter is 1.6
